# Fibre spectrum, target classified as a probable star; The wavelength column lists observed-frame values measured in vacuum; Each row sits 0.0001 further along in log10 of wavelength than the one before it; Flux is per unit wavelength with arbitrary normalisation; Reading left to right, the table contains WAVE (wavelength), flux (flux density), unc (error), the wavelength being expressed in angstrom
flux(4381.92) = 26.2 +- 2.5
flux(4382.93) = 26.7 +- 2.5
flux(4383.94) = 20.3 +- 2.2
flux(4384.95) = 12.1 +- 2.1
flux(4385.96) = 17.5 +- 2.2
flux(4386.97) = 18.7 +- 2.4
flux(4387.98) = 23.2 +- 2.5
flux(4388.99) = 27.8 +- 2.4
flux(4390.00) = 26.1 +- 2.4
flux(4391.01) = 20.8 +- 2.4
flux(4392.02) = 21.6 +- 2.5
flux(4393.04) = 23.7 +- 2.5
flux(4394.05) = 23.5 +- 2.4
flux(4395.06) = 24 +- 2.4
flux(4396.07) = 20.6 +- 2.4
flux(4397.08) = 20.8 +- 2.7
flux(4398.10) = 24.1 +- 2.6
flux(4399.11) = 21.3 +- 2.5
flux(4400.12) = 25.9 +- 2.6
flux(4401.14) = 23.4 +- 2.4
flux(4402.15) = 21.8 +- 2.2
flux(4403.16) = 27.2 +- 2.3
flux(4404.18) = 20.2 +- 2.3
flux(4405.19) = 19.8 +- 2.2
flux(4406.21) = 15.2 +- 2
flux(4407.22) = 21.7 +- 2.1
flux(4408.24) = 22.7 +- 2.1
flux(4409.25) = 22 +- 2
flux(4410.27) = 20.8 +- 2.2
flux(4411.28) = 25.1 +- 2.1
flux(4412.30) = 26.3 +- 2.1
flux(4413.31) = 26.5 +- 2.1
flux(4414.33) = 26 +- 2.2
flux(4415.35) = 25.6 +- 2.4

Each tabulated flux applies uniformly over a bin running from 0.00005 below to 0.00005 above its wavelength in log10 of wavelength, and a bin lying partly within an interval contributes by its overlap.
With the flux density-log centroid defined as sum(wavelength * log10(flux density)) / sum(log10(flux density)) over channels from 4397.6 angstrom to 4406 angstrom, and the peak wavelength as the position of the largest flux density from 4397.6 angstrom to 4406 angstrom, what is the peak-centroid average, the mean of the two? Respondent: 4402.4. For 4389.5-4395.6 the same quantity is 4391.3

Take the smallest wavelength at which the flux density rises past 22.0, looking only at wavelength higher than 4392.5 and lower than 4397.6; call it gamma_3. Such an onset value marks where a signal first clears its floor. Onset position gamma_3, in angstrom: 4393.04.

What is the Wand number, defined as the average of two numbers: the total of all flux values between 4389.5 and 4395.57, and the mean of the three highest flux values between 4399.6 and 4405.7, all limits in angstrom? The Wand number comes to 82.6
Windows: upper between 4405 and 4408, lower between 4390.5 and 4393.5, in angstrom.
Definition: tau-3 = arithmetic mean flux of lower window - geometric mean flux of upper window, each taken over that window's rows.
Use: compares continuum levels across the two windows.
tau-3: 3.3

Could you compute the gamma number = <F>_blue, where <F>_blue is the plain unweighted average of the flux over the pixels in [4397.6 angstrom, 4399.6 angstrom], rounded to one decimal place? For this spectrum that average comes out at 22.7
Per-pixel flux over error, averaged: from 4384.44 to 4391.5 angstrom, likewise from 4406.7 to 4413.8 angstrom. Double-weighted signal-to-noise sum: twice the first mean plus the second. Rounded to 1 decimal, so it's 28.9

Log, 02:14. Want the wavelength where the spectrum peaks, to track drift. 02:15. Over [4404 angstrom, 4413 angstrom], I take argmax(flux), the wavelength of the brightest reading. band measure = 4412.30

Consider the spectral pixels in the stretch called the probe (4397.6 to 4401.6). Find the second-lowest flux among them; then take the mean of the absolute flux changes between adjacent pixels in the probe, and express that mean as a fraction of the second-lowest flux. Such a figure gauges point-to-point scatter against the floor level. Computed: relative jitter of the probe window 0.14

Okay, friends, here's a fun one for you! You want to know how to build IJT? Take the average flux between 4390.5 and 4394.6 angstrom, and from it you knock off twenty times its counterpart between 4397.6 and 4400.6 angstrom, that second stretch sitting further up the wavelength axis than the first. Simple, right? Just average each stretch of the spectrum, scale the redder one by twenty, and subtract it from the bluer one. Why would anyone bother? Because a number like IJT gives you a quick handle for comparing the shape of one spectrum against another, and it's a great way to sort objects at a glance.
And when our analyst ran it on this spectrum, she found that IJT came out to -453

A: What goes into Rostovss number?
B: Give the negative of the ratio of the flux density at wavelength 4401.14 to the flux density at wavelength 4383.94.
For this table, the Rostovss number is -1.15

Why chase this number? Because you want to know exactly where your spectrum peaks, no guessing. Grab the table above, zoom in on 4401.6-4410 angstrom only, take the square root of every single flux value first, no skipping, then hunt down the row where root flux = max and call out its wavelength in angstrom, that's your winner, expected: 4403.16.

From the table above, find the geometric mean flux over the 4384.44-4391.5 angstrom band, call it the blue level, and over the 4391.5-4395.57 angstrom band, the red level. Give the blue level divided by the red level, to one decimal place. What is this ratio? 0.9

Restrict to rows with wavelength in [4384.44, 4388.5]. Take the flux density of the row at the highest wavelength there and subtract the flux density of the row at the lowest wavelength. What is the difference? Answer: 11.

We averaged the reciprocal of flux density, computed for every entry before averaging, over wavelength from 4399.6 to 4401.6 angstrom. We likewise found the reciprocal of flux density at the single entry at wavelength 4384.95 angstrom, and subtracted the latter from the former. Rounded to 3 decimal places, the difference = -0.042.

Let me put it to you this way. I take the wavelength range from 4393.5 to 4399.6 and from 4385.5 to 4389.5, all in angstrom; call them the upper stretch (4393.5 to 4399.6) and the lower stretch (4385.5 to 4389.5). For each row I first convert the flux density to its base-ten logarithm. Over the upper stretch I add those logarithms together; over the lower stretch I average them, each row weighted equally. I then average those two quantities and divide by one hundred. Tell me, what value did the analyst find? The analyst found 0.047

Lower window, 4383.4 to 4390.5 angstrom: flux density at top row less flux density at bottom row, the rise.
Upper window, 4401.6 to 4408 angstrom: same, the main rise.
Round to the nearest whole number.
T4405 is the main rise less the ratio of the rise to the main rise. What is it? 58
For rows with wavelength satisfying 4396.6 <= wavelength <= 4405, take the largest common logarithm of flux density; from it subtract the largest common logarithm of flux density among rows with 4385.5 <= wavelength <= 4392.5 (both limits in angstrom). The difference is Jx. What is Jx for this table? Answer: -0.01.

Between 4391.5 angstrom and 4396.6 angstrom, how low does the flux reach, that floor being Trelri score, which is 20.6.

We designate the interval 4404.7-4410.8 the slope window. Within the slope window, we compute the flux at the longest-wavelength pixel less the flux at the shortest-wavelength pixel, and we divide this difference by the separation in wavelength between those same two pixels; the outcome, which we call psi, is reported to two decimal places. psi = 0.20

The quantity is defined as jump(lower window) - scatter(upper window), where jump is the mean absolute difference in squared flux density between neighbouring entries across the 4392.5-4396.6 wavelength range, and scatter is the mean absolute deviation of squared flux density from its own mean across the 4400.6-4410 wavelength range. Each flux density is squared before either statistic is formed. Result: -26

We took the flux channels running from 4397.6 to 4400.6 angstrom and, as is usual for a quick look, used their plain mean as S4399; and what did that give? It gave 23.8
